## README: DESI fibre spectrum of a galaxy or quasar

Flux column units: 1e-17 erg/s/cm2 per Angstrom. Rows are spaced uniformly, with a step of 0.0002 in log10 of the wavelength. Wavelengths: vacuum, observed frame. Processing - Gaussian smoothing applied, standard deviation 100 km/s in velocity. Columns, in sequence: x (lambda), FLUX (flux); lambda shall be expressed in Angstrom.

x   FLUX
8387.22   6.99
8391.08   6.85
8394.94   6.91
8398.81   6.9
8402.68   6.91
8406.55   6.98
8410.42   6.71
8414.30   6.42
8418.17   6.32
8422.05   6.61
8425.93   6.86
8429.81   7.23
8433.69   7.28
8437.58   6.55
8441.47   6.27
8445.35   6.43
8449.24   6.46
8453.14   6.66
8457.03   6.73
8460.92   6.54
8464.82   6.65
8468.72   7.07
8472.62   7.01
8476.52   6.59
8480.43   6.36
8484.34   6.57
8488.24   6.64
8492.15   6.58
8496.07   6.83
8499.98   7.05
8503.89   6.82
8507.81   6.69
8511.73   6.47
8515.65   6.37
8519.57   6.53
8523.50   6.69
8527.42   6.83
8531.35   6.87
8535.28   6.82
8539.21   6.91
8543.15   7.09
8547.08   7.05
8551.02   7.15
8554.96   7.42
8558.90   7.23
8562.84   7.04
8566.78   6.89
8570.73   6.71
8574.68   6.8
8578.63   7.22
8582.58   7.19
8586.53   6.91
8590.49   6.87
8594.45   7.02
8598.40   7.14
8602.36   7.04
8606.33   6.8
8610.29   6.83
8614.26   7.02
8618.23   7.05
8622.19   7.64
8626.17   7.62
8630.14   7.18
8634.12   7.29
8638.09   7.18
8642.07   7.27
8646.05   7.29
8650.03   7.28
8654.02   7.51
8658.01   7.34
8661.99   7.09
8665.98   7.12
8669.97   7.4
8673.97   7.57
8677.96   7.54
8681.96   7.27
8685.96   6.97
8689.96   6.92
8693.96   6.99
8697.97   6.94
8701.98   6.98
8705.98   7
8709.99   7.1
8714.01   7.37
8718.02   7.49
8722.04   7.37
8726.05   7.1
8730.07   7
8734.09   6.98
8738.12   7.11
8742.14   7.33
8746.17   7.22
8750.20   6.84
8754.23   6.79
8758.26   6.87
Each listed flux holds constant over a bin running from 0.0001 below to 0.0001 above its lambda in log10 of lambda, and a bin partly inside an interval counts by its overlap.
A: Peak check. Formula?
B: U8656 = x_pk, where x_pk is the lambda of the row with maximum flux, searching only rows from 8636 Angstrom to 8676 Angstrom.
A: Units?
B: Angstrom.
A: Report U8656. 8673.97 Angstrom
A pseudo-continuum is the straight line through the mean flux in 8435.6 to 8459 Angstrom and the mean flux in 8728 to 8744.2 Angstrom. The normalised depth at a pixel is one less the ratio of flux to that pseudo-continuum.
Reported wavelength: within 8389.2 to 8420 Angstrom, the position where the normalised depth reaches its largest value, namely 8418.17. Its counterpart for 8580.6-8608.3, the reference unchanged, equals 8606.33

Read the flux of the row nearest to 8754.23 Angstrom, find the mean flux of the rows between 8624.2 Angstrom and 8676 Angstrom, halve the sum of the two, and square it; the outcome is 50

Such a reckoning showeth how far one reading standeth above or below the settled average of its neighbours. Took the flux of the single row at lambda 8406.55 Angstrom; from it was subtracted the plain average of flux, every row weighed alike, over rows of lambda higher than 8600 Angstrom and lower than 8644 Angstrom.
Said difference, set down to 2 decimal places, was -0.19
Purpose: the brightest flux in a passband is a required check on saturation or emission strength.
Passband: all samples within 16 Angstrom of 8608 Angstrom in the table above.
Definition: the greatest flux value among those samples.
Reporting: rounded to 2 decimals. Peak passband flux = 7.64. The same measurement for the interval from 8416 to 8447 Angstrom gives 7.28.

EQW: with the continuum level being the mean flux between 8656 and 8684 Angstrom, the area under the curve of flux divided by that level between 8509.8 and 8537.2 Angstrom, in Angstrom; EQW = 25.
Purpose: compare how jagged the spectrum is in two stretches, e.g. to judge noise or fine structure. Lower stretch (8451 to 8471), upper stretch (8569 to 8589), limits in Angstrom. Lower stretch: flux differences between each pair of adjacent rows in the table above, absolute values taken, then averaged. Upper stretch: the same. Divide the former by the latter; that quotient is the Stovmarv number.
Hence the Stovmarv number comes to 1.0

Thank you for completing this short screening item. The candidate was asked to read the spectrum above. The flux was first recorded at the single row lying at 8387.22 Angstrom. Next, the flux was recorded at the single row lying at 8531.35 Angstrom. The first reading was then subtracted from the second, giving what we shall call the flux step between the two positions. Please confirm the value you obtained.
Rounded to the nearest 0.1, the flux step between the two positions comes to -0.1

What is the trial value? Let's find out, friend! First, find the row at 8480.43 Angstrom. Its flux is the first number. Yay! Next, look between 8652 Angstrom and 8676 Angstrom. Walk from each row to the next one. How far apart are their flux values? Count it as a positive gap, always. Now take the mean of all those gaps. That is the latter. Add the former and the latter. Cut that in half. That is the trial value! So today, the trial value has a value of 3.27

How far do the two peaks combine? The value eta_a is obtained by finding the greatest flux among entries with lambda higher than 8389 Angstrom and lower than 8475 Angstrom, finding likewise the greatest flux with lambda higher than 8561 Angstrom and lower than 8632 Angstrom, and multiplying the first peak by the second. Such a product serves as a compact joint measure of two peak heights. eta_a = 55.6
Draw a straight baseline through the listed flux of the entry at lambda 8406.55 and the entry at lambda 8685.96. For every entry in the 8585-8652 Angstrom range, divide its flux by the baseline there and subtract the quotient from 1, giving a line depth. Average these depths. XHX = -0.02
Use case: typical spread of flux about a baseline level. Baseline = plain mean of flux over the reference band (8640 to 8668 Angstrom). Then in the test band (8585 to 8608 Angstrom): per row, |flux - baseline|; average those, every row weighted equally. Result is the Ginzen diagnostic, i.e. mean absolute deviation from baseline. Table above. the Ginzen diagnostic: 0.31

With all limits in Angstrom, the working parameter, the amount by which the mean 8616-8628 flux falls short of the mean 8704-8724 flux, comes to -0.2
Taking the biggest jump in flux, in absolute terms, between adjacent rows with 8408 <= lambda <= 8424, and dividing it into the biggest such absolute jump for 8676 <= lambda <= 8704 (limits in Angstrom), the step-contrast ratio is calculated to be 1.0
